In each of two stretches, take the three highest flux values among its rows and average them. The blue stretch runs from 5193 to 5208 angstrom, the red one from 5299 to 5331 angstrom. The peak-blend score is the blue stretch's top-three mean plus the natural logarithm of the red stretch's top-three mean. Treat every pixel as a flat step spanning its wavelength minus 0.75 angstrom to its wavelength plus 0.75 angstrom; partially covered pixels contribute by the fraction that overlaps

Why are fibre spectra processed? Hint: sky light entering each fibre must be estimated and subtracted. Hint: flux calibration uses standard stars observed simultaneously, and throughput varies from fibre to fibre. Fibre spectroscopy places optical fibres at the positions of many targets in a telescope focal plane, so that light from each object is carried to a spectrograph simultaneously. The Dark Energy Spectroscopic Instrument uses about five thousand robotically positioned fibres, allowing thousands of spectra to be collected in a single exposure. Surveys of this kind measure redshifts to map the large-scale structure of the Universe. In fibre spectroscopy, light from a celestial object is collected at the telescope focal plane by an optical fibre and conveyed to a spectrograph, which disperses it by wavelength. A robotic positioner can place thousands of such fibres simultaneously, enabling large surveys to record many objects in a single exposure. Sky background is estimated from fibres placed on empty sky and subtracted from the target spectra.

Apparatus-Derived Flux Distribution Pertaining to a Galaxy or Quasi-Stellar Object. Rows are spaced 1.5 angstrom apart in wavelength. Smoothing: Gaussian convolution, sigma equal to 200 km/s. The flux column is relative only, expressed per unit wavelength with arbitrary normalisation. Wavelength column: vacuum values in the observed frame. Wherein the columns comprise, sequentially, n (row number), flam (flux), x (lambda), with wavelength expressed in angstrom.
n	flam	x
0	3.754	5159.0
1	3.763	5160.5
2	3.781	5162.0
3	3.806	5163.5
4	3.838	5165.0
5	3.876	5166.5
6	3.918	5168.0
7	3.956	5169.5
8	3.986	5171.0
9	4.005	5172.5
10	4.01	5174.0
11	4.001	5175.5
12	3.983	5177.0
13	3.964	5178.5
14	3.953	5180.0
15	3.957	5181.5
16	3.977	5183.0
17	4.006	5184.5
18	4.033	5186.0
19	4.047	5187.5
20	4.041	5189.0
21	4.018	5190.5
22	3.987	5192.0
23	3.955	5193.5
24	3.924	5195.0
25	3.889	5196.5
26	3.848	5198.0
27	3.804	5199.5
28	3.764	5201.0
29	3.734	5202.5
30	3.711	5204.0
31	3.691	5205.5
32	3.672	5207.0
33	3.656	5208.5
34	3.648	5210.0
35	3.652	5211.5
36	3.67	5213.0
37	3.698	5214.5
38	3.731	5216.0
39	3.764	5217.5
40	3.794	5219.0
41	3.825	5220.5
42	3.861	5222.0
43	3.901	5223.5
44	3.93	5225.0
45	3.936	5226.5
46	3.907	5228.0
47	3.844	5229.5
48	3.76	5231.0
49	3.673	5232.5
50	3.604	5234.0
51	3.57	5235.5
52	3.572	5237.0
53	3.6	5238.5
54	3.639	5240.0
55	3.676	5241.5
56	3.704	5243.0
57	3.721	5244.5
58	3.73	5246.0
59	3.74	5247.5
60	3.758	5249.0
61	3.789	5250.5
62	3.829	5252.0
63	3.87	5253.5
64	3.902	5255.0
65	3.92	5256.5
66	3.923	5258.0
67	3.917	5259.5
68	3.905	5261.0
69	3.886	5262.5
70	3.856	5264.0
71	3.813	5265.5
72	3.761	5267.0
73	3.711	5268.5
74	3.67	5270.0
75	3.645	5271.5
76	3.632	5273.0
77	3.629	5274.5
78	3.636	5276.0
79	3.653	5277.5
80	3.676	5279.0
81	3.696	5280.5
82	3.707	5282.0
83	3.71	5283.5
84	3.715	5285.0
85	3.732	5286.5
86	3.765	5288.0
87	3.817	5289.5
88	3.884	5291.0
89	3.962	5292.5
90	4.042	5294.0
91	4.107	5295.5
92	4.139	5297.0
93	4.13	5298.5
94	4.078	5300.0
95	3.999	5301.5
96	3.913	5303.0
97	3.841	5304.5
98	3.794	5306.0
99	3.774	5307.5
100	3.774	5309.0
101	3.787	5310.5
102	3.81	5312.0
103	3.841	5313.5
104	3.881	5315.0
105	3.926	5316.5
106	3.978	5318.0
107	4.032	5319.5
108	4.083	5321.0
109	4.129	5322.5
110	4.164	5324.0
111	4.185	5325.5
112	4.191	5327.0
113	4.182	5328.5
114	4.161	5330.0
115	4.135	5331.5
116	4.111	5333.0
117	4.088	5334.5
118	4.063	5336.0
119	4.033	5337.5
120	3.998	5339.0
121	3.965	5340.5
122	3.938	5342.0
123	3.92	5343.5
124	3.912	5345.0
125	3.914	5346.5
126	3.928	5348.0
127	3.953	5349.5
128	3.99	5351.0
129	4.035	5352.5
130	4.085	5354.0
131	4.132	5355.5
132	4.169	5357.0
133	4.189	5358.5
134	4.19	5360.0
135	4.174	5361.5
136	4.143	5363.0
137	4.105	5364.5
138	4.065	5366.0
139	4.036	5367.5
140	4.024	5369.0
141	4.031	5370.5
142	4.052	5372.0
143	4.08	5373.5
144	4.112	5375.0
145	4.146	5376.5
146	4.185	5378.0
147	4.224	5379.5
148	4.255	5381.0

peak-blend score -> 5.35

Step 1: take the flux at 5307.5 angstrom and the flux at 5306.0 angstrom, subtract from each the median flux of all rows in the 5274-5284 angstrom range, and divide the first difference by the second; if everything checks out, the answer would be 0.83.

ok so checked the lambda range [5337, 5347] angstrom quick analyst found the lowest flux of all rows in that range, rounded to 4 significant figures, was 3.912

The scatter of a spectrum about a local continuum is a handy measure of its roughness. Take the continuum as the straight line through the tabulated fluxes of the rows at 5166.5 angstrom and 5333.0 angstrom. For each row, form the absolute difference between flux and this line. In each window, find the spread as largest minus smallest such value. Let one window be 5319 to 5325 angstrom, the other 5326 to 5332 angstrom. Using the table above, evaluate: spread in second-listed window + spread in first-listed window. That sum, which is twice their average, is 0.12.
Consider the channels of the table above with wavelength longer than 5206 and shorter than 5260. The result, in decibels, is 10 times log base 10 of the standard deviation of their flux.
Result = -9.5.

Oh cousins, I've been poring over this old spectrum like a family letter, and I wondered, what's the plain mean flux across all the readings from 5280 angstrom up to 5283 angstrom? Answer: 3.70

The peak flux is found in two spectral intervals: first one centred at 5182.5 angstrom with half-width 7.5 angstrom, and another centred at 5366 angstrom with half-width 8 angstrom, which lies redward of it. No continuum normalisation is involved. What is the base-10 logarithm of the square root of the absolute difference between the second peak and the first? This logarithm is -0.42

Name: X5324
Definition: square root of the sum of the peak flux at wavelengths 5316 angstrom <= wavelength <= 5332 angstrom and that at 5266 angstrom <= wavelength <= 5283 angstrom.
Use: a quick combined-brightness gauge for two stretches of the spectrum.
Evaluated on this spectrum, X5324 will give 2.82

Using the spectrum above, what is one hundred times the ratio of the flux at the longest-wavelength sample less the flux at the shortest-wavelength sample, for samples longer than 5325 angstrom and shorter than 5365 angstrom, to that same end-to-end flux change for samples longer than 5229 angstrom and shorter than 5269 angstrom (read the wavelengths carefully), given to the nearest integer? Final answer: 60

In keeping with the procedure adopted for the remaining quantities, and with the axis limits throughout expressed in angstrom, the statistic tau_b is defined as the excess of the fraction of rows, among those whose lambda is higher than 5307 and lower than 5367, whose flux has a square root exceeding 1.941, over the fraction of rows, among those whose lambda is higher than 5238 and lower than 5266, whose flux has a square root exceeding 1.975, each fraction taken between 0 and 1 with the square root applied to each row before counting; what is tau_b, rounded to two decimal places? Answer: 0.74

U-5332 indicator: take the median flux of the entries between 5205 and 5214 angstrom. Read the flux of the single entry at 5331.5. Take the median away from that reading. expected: 0.47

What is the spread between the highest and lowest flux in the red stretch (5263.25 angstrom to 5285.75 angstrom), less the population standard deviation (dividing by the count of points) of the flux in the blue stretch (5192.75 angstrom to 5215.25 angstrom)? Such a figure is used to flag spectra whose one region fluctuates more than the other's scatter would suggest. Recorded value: 0.13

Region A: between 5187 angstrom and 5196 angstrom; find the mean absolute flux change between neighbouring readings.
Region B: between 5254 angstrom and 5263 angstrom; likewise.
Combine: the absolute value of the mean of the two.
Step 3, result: 0.018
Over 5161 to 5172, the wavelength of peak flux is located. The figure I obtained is 5171.0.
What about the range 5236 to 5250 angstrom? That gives 5249.0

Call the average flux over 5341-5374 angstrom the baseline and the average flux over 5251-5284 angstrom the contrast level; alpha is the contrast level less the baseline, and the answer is -0.28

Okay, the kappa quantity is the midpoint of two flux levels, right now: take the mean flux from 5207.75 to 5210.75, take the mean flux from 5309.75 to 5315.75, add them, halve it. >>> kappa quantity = 3.74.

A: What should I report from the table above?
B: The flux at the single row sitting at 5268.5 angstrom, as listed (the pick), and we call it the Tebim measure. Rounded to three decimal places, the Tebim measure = 3.711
